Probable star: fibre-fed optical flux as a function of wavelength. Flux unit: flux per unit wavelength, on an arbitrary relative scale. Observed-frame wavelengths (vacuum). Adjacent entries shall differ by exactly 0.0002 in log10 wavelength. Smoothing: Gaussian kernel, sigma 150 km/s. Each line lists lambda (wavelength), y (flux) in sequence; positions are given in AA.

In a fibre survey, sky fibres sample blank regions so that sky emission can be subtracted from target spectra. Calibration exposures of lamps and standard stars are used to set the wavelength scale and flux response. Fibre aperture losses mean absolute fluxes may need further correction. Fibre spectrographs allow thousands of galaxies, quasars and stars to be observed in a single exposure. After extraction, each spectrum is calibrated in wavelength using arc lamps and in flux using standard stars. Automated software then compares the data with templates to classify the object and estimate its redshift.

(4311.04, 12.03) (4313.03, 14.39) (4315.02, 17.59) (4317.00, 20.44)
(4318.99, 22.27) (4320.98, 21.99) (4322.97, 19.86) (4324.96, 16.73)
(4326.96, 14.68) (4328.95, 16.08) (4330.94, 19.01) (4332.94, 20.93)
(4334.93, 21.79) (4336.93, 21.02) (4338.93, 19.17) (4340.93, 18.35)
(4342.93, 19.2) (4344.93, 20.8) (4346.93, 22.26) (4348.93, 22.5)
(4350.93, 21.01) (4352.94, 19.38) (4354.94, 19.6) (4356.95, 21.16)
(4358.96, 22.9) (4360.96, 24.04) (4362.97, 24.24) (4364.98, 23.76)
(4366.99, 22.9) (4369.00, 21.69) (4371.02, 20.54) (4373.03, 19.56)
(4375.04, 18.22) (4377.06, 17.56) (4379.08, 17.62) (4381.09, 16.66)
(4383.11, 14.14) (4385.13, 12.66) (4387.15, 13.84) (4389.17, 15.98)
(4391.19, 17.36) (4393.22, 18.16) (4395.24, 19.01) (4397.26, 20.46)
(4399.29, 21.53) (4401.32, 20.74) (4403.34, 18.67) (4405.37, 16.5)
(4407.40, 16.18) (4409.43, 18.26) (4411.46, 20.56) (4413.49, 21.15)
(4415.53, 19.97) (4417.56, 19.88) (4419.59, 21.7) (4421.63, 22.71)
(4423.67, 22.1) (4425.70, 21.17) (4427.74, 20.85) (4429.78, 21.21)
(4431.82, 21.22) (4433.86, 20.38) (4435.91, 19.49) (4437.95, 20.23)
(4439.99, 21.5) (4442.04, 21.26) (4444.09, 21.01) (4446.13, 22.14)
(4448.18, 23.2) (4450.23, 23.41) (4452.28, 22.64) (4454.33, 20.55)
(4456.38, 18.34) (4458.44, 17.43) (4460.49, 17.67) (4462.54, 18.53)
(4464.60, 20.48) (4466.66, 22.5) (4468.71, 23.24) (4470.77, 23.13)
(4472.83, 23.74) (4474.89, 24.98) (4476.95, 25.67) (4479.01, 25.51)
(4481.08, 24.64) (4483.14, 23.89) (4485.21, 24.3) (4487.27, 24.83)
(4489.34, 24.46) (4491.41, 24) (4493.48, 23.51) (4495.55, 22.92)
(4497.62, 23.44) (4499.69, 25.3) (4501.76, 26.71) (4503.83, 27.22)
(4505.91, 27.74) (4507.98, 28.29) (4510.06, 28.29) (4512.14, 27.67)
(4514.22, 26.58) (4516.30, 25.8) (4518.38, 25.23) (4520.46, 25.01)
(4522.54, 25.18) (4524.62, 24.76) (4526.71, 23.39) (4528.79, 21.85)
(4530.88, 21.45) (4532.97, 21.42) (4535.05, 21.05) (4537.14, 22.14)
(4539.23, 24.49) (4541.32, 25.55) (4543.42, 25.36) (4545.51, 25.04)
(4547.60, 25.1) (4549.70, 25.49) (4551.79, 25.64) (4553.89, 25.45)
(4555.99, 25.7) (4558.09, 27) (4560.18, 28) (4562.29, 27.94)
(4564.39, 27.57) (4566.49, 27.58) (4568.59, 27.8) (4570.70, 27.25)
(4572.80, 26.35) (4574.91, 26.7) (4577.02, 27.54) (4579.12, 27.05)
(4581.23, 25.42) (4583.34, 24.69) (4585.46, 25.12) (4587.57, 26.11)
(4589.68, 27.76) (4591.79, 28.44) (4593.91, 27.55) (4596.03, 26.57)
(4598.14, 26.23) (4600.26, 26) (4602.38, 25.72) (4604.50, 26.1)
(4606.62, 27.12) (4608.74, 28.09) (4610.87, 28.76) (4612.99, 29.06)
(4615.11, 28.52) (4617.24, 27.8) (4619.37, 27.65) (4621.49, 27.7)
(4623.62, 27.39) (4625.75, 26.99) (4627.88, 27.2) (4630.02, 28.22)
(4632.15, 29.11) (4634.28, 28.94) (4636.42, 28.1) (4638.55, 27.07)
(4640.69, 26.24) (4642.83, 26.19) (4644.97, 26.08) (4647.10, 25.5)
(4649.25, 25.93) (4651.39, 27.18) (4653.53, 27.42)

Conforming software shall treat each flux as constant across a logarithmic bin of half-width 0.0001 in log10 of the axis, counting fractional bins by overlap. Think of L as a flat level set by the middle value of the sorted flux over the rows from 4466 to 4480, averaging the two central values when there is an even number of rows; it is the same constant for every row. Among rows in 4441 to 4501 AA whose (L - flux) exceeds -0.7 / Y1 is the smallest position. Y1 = 4442.04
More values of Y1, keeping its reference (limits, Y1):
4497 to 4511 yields 4497.62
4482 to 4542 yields 4483.14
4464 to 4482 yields 4464.60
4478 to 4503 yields 4483.14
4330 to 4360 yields 4330.94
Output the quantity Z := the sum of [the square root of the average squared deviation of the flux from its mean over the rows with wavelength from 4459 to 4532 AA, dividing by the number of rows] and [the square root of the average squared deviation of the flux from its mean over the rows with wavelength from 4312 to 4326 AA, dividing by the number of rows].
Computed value 5.1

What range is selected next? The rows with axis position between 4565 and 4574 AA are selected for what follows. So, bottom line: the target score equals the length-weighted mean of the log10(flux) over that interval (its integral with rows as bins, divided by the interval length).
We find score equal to 1.44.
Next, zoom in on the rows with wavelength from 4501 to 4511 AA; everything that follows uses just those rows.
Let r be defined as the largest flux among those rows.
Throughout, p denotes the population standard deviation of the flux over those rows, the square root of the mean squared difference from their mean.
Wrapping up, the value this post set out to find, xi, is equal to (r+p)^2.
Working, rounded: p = 0.6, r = 28.29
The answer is 836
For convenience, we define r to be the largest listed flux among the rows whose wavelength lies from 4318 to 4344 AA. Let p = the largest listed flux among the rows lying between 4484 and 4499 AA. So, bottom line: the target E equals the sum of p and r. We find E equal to 47.1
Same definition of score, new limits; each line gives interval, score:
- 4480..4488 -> 1.39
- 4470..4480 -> 1.39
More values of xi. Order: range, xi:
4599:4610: 839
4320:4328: 615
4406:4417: 527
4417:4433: 552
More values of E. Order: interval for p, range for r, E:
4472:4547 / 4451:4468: 50.9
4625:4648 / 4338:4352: 51.6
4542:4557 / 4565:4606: 54.1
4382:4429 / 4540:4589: 50.7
